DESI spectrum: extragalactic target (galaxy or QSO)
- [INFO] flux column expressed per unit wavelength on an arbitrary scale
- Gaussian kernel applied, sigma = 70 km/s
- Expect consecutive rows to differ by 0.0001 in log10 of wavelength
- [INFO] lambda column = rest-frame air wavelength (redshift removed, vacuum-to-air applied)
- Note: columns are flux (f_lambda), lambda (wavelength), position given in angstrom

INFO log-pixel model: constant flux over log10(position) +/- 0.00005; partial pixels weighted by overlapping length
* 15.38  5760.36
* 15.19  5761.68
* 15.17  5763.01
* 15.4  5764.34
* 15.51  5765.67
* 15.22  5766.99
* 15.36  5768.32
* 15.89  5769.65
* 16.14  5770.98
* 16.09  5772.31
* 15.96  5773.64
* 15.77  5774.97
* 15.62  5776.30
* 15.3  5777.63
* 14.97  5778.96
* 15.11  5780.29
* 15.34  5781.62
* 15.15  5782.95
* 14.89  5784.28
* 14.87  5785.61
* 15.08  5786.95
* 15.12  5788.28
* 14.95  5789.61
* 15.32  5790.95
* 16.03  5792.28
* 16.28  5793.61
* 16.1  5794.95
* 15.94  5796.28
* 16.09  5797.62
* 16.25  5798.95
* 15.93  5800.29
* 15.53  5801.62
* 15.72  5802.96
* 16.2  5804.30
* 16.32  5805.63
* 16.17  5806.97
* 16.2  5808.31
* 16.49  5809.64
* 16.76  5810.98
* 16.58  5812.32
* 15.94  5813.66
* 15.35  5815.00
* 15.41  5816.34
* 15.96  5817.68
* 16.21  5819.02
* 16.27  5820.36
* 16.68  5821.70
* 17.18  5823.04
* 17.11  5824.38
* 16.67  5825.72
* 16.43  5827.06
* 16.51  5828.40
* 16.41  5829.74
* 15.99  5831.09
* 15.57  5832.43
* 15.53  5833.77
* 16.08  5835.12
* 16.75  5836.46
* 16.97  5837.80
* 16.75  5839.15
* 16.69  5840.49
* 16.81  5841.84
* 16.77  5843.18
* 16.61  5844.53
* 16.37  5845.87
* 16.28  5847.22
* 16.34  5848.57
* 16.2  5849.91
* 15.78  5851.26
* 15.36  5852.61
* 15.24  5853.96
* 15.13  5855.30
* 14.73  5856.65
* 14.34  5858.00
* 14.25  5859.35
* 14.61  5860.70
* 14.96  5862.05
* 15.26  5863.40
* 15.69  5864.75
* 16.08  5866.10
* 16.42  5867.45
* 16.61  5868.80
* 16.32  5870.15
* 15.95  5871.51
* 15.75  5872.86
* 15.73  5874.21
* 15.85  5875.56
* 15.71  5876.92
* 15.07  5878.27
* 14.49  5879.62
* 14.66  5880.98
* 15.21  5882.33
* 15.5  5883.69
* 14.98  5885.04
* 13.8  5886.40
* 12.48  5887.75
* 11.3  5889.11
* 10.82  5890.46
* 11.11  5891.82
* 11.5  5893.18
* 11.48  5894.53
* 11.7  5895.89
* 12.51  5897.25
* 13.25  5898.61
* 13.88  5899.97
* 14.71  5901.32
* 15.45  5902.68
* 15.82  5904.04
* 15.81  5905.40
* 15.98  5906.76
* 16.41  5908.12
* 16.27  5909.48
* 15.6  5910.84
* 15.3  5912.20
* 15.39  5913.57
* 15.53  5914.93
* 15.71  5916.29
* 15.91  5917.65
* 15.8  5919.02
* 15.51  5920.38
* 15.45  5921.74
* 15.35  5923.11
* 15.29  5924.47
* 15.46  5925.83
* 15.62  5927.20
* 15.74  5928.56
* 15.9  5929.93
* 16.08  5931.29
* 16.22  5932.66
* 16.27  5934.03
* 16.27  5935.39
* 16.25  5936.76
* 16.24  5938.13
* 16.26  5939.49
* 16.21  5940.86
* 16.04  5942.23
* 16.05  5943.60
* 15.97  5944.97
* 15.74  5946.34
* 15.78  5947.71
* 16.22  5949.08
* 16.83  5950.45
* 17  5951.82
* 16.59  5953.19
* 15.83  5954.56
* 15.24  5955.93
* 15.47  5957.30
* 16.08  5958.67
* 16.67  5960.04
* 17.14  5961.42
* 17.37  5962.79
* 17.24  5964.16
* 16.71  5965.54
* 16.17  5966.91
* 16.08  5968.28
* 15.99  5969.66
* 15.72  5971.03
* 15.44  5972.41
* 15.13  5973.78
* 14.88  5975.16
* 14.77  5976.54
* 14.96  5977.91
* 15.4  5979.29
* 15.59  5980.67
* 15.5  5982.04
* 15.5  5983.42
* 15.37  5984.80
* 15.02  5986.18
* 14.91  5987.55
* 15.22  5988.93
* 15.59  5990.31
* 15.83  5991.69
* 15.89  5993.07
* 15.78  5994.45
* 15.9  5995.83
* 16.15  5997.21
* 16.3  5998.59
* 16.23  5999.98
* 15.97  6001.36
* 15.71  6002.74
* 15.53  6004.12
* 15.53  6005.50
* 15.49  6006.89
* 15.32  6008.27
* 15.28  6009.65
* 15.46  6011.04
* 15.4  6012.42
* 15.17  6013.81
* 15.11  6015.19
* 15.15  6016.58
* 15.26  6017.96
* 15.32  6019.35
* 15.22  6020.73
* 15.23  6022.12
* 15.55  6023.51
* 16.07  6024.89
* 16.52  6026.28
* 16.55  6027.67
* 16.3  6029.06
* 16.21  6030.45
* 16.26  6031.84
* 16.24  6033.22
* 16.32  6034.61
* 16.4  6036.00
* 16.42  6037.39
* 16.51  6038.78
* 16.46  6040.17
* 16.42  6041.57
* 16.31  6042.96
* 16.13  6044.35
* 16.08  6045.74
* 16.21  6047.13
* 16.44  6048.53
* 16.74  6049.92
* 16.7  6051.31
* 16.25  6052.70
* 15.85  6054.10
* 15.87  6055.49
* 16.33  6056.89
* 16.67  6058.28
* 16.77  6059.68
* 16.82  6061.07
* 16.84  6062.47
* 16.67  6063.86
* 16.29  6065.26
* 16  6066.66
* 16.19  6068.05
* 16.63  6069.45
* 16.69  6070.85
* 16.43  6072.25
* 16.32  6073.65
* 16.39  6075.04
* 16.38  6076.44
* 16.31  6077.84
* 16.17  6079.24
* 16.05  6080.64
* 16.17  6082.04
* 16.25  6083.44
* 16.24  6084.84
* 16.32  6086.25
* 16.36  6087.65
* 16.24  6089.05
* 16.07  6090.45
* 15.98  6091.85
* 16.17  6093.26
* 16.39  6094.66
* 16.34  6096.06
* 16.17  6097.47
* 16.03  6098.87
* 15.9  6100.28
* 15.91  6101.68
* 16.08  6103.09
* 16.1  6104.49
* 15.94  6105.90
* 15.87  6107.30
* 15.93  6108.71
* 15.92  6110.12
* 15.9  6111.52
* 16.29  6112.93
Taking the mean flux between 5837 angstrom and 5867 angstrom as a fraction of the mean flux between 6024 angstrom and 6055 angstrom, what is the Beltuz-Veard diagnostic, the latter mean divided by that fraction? 16.9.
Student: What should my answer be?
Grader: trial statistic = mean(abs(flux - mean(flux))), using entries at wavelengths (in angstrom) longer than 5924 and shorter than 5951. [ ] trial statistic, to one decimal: 0.3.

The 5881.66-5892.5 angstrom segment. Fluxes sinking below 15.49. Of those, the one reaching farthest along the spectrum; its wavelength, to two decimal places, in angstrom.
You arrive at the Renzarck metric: 5891.82 angstrom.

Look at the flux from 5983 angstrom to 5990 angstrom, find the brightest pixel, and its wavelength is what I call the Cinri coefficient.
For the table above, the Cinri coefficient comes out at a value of 5983.42 angstrom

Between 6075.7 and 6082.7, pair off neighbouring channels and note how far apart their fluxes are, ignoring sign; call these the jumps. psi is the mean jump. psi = 0.11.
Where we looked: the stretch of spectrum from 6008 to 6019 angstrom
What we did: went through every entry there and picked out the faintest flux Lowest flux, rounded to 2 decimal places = 15.11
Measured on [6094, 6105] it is 15.90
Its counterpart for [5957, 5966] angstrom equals 15.47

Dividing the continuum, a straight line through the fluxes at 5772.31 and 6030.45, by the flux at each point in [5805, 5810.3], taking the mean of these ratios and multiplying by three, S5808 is 2.97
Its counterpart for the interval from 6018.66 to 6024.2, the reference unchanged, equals 3.17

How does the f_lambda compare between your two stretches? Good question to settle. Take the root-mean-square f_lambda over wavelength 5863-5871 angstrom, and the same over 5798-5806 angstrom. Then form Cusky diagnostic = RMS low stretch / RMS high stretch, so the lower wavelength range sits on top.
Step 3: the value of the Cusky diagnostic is 0.995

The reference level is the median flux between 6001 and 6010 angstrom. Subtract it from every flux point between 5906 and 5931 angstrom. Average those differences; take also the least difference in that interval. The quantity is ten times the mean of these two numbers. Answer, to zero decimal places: 0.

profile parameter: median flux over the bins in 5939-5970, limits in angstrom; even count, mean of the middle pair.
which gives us 16.2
